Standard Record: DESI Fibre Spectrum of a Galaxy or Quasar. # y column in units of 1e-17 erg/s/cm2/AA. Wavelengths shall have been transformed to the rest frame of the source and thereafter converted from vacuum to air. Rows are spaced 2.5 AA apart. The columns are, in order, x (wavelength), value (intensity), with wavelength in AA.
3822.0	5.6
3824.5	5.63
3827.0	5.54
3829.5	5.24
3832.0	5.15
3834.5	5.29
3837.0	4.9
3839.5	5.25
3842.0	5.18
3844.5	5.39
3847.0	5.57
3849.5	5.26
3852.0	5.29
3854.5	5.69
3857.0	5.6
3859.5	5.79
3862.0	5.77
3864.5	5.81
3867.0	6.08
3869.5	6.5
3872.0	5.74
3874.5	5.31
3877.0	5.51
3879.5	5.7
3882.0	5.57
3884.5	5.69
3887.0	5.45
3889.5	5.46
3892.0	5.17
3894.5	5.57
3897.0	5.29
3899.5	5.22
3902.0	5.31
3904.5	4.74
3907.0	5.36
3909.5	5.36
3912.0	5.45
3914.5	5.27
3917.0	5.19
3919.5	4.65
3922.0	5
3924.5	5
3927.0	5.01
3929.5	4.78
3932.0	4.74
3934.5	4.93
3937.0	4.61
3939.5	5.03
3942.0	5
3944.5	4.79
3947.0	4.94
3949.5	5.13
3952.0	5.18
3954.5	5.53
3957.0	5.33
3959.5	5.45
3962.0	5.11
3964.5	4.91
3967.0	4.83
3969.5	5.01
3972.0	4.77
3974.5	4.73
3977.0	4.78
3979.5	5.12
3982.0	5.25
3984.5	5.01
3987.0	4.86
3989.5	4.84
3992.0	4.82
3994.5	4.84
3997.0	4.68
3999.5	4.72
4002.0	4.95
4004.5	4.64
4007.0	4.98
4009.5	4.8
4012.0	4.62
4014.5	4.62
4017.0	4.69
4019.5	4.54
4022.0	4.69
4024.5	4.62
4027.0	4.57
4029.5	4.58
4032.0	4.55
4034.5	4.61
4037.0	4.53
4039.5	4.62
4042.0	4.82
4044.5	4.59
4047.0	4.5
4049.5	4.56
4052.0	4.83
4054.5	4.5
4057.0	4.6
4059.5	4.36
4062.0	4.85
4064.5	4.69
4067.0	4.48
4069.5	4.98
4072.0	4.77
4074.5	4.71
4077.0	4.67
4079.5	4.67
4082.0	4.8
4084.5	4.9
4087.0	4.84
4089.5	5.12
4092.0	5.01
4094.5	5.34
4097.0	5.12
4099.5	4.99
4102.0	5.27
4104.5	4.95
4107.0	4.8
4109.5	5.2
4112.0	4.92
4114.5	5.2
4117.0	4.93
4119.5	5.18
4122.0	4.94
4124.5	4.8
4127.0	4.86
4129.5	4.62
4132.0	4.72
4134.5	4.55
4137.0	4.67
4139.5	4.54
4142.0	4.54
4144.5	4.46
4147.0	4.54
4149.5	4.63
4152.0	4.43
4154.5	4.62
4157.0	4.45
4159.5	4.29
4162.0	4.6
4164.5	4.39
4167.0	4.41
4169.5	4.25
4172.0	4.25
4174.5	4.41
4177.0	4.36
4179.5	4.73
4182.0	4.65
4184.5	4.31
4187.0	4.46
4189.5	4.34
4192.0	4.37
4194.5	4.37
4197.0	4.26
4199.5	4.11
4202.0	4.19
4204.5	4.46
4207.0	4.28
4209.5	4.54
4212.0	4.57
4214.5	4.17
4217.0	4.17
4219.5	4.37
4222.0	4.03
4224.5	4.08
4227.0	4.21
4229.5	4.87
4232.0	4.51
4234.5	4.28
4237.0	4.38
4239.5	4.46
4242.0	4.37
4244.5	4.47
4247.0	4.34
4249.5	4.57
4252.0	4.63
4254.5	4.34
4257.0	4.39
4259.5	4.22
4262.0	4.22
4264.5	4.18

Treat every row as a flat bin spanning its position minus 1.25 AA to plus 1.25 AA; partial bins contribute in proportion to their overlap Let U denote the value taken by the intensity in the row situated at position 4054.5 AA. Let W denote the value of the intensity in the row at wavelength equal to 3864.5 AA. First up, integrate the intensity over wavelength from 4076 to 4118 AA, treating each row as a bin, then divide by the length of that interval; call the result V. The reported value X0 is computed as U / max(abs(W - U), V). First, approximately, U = 4.5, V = 4.99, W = 5.81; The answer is 0.90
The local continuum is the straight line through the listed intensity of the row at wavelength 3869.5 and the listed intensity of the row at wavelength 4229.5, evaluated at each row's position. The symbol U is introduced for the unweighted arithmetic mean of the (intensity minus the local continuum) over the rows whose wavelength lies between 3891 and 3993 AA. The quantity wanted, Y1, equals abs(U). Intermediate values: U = -1.1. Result 1.12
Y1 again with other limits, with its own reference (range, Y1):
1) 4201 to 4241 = 0.56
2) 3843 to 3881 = 0.87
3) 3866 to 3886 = 0.71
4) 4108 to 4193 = 0.62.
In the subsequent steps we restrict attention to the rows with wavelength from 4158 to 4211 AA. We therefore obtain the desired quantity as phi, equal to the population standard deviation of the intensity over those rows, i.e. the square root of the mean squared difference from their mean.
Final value 0.15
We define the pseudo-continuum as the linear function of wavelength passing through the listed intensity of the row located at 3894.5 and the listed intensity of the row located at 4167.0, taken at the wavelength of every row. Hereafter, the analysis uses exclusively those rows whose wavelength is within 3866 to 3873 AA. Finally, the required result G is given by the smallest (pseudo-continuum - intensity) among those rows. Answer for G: -0.8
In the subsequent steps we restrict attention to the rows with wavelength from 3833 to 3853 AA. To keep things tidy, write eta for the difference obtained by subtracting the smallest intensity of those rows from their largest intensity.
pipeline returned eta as 0.67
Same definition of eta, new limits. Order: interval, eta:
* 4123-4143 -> 0.32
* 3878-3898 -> 0.53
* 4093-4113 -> 0.54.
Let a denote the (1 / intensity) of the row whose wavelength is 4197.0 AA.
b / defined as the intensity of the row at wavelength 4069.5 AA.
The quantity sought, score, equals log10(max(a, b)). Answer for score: 0.70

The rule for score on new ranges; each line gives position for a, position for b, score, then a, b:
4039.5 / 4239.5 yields 0.65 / 0.216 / 4.46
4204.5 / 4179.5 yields 0.67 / 0.224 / 4.73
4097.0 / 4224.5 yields 0.61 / 0.195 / 4.08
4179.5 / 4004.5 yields 0.67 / 0.211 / 4.64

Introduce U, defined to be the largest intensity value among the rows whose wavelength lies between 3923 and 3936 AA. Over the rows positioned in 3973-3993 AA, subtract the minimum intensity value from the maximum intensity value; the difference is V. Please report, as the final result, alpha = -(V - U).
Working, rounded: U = 5.01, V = 0.5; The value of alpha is 4.5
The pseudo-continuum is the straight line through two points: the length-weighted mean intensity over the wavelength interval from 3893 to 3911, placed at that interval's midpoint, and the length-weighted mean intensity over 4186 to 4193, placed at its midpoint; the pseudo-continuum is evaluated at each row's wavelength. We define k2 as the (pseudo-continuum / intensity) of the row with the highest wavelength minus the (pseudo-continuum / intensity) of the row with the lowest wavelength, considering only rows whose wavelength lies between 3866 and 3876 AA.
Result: 0.12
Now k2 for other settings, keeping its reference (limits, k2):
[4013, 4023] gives -0.02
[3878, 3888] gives 0.04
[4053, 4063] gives -0.08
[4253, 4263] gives 0.02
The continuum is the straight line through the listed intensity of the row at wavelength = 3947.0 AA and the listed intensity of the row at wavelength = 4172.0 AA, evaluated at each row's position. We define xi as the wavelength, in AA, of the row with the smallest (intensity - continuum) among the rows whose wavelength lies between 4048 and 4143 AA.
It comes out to 4059.5 AA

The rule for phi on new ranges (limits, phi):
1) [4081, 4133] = 0.19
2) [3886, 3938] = 0.29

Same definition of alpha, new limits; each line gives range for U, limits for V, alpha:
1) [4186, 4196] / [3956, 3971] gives 3.8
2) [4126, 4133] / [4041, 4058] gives 4.5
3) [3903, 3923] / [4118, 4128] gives 5.1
